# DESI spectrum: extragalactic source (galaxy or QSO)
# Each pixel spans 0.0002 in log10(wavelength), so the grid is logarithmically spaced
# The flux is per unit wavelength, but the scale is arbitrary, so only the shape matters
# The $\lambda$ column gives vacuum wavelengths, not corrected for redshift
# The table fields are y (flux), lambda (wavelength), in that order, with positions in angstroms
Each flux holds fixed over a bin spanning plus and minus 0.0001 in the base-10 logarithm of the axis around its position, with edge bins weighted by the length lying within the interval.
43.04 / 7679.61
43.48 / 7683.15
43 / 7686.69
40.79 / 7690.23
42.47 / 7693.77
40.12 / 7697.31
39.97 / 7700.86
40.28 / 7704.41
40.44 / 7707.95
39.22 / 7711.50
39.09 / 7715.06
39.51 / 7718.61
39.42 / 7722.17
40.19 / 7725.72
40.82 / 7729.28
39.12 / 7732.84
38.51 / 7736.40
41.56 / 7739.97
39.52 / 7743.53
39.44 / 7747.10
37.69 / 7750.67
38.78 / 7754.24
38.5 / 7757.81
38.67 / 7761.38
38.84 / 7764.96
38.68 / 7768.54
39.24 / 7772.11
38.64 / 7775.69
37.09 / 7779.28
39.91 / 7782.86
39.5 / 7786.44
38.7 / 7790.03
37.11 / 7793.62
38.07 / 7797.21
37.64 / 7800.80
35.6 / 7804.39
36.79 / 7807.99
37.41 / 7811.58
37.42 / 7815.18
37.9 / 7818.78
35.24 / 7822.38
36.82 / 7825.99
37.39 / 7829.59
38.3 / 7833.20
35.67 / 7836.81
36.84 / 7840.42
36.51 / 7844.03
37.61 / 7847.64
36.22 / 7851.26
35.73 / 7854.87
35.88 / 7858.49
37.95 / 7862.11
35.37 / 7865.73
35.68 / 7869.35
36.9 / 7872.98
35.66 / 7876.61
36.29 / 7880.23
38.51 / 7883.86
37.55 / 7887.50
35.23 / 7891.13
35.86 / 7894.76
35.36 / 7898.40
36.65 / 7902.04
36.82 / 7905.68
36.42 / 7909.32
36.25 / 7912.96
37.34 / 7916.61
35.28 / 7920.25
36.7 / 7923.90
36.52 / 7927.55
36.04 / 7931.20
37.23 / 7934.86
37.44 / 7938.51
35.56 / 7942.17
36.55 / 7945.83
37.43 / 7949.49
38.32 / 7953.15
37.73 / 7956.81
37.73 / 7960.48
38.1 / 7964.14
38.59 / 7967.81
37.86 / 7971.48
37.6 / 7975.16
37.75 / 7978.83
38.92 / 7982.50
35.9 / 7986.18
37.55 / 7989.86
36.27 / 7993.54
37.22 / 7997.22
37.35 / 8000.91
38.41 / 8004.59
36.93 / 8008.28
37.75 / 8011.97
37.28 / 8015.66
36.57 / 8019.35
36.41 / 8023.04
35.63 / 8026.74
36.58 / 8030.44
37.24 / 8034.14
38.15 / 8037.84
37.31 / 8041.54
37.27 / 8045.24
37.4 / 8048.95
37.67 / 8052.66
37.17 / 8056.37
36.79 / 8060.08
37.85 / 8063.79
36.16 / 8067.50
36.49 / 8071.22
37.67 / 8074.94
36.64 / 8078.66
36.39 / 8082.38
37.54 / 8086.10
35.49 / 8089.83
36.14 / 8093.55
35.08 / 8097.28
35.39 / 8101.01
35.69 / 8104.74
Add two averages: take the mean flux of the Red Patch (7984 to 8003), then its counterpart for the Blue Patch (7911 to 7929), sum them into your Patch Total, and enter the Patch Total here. 73.3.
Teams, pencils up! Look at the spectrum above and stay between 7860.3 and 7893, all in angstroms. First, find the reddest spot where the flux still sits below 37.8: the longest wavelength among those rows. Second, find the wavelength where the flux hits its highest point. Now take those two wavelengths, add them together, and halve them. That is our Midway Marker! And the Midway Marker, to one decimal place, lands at 7887.5 angstroms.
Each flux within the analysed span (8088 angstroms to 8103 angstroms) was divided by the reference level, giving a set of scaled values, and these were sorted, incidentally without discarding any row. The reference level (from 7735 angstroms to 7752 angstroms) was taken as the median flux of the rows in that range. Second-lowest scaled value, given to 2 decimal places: 0.90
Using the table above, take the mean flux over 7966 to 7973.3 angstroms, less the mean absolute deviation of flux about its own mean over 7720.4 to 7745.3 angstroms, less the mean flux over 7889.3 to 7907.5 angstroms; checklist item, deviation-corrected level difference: 1.4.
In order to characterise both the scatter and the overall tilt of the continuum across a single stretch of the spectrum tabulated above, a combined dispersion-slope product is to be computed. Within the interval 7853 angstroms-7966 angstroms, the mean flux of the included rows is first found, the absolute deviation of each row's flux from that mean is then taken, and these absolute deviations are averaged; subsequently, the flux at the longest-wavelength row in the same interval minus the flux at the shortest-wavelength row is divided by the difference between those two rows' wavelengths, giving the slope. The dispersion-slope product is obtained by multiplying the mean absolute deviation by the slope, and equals 0.018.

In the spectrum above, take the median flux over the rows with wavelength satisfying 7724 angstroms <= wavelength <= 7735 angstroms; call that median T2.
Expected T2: 40.2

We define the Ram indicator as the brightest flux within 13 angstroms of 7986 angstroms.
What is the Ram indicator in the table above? 38.92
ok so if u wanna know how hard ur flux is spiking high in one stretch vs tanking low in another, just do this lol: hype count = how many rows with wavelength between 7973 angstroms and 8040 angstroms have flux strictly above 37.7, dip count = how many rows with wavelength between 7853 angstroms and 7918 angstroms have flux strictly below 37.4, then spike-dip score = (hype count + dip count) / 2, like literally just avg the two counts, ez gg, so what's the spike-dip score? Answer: 10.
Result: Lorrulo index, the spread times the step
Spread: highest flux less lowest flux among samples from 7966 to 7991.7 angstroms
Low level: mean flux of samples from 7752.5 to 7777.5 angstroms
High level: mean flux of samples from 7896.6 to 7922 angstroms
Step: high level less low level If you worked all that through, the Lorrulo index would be -7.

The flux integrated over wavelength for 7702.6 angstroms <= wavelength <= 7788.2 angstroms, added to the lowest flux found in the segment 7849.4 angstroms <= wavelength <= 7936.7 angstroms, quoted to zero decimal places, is 3397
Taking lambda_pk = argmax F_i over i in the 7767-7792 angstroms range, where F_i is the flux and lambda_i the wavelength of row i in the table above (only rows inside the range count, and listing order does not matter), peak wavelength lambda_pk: 7782.86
